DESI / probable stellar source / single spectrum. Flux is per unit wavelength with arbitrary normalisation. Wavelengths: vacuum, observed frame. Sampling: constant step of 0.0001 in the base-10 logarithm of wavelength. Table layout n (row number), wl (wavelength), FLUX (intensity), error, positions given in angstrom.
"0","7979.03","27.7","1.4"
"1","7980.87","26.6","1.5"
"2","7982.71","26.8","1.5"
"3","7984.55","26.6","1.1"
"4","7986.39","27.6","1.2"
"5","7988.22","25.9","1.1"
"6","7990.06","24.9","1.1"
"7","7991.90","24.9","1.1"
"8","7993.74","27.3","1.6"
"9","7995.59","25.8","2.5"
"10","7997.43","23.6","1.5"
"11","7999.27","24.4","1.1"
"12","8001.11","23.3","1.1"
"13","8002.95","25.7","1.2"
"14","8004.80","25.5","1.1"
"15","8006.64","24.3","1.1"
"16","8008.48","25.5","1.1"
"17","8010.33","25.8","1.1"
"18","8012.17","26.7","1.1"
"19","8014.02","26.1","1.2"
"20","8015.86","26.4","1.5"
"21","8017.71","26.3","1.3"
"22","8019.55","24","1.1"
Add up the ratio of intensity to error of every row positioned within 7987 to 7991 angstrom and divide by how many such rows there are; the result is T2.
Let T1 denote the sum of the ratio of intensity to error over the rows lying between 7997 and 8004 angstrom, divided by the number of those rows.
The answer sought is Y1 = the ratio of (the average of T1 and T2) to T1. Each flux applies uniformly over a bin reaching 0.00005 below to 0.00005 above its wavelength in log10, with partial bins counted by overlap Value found 1.07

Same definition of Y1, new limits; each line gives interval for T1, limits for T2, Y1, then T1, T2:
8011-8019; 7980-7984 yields 0.92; 21.0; 17.8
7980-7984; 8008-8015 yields 1.15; 17.8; 23.2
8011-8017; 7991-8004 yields 0.94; 21.2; 18.6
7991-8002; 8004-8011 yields 1.13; 18.2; 23.0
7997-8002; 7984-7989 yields 1.10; 19.7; 23.6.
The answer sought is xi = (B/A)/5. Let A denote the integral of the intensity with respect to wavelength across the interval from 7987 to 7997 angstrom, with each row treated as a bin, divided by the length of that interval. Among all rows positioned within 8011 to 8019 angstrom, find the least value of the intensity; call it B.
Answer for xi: 0.203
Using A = 25.7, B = 26.1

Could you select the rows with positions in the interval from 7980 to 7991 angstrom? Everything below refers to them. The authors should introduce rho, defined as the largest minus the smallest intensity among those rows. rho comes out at 2.7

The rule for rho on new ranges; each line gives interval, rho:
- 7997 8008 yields 2.4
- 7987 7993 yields 1.0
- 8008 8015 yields 1.2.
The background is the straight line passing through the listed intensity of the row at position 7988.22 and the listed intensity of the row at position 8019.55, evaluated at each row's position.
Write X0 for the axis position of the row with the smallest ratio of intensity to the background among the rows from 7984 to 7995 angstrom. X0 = 7990.06 angstrom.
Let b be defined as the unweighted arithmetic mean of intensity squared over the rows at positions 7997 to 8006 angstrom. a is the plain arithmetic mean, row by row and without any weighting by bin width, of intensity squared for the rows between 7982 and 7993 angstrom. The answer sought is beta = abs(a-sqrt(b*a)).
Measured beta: 42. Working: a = 683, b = 601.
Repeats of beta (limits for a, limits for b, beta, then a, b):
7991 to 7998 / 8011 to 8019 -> 24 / 647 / 696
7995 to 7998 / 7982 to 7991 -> 41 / 611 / 696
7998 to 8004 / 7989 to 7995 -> 30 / 600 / 662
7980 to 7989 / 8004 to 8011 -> 38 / 713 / 639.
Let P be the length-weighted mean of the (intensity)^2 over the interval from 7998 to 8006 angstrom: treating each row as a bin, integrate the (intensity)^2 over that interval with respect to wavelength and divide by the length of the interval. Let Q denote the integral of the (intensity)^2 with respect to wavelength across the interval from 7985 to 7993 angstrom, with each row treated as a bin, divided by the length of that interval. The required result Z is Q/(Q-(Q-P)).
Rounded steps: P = 609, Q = 673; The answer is 1.10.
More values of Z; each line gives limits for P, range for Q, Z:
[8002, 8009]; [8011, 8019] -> 1.08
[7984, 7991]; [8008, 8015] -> 0.99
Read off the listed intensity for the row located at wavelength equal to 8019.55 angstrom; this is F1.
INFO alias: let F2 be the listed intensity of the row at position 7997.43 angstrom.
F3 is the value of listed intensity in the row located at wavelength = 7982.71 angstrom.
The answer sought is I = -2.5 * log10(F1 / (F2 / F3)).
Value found -3.59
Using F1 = 24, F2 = 23.6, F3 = 26.8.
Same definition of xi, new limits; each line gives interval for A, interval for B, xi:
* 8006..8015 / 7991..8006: 0.181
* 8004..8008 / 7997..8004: 0.186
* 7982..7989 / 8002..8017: 0.182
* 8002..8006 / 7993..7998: 0.185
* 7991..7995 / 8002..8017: 0.187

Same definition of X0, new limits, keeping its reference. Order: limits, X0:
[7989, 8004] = 8001.11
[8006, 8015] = 8006.64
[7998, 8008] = 8001.11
